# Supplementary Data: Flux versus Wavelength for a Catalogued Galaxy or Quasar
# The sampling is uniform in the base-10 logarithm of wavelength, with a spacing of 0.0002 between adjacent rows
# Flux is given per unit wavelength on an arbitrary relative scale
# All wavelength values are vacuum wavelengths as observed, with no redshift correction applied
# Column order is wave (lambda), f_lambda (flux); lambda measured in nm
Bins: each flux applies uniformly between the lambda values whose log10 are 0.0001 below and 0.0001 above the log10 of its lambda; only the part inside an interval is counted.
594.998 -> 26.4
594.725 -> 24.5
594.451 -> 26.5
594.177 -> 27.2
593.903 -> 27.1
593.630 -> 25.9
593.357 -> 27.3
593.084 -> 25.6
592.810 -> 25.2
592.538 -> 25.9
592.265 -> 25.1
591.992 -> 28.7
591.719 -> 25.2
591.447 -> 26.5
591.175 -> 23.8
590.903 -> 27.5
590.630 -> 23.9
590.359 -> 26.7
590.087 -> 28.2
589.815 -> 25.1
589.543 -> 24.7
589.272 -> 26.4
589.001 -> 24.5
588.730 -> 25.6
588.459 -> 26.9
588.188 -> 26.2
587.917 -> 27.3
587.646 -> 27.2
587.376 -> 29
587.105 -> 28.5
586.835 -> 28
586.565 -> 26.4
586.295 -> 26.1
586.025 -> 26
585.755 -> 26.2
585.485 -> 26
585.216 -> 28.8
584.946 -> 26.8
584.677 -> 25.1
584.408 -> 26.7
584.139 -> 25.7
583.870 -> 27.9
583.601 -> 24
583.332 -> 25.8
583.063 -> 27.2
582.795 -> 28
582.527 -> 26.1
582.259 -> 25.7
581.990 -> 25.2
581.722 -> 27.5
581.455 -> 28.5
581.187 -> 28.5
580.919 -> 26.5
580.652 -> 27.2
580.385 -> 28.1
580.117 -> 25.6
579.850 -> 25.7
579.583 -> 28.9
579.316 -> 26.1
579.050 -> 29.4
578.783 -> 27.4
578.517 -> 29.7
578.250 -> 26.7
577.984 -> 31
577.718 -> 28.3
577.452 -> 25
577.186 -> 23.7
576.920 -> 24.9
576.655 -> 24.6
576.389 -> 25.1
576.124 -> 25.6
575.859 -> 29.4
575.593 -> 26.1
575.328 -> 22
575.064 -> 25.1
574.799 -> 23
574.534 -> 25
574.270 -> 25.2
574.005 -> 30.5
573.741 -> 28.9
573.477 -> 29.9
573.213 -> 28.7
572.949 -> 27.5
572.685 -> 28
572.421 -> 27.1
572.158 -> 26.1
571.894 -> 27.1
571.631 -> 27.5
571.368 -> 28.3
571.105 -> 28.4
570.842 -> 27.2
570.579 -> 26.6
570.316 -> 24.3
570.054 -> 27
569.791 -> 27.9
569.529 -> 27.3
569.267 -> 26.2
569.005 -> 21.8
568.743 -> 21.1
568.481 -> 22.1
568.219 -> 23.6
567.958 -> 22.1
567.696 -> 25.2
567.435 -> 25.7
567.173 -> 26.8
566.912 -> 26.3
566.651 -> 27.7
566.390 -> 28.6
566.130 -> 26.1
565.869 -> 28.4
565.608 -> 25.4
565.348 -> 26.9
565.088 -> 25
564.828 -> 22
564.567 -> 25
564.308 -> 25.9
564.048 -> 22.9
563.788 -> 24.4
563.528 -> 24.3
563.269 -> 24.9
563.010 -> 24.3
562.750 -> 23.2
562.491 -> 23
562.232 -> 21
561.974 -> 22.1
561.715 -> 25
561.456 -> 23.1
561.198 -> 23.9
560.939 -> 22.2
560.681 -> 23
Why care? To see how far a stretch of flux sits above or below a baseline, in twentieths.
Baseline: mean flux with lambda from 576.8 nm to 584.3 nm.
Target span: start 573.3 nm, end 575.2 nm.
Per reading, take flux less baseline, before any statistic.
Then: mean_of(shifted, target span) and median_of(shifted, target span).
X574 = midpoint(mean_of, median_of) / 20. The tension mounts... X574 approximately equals -0.05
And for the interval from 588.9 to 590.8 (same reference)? -0.08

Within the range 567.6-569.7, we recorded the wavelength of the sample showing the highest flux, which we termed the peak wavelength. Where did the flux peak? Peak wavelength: 569.529 nm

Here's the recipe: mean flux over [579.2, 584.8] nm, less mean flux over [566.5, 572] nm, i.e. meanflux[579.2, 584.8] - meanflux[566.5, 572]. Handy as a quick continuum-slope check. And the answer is 0.94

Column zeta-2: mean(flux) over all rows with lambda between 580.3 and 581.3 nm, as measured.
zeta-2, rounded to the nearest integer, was 28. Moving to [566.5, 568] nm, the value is 26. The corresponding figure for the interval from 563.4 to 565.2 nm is 24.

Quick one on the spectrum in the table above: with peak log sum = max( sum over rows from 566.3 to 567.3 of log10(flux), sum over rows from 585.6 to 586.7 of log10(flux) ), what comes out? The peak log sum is 5.75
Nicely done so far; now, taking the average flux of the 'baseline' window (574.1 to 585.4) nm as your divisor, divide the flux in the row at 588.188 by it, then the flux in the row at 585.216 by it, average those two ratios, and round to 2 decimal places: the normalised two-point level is 1.04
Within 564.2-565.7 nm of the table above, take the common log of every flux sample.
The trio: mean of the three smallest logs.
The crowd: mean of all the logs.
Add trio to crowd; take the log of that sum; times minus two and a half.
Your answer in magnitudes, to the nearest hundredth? -1.11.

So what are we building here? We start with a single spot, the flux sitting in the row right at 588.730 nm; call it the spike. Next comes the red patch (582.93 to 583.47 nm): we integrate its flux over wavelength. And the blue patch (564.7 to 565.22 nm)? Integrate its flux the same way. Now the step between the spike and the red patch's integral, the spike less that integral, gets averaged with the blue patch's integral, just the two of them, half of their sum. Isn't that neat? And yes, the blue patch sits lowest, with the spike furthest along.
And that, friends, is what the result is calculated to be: 11.8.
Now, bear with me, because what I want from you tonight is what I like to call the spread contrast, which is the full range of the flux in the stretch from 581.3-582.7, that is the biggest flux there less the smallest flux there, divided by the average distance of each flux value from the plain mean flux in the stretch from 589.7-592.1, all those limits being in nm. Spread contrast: 2.2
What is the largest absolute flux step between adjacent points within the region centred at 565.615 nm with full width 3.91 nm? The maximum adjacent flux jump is 3.00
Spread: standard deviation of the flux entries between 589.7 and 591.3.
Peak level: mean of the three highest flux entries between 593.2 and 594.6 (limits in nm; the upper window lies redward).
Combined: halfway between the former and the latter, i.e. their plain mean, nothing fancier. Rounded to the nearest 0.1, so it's 14.5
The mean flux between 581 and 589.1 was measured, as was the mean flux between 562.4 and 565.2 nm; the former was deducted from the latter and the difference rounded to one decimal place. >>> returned -2.6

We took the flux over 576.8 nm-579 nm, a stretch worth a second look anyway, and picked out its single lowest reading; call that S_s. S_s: 23.7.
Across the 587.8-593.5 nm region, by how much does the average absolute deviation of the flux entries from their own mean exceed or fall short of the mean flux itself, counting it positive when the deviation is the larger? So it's -24.9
